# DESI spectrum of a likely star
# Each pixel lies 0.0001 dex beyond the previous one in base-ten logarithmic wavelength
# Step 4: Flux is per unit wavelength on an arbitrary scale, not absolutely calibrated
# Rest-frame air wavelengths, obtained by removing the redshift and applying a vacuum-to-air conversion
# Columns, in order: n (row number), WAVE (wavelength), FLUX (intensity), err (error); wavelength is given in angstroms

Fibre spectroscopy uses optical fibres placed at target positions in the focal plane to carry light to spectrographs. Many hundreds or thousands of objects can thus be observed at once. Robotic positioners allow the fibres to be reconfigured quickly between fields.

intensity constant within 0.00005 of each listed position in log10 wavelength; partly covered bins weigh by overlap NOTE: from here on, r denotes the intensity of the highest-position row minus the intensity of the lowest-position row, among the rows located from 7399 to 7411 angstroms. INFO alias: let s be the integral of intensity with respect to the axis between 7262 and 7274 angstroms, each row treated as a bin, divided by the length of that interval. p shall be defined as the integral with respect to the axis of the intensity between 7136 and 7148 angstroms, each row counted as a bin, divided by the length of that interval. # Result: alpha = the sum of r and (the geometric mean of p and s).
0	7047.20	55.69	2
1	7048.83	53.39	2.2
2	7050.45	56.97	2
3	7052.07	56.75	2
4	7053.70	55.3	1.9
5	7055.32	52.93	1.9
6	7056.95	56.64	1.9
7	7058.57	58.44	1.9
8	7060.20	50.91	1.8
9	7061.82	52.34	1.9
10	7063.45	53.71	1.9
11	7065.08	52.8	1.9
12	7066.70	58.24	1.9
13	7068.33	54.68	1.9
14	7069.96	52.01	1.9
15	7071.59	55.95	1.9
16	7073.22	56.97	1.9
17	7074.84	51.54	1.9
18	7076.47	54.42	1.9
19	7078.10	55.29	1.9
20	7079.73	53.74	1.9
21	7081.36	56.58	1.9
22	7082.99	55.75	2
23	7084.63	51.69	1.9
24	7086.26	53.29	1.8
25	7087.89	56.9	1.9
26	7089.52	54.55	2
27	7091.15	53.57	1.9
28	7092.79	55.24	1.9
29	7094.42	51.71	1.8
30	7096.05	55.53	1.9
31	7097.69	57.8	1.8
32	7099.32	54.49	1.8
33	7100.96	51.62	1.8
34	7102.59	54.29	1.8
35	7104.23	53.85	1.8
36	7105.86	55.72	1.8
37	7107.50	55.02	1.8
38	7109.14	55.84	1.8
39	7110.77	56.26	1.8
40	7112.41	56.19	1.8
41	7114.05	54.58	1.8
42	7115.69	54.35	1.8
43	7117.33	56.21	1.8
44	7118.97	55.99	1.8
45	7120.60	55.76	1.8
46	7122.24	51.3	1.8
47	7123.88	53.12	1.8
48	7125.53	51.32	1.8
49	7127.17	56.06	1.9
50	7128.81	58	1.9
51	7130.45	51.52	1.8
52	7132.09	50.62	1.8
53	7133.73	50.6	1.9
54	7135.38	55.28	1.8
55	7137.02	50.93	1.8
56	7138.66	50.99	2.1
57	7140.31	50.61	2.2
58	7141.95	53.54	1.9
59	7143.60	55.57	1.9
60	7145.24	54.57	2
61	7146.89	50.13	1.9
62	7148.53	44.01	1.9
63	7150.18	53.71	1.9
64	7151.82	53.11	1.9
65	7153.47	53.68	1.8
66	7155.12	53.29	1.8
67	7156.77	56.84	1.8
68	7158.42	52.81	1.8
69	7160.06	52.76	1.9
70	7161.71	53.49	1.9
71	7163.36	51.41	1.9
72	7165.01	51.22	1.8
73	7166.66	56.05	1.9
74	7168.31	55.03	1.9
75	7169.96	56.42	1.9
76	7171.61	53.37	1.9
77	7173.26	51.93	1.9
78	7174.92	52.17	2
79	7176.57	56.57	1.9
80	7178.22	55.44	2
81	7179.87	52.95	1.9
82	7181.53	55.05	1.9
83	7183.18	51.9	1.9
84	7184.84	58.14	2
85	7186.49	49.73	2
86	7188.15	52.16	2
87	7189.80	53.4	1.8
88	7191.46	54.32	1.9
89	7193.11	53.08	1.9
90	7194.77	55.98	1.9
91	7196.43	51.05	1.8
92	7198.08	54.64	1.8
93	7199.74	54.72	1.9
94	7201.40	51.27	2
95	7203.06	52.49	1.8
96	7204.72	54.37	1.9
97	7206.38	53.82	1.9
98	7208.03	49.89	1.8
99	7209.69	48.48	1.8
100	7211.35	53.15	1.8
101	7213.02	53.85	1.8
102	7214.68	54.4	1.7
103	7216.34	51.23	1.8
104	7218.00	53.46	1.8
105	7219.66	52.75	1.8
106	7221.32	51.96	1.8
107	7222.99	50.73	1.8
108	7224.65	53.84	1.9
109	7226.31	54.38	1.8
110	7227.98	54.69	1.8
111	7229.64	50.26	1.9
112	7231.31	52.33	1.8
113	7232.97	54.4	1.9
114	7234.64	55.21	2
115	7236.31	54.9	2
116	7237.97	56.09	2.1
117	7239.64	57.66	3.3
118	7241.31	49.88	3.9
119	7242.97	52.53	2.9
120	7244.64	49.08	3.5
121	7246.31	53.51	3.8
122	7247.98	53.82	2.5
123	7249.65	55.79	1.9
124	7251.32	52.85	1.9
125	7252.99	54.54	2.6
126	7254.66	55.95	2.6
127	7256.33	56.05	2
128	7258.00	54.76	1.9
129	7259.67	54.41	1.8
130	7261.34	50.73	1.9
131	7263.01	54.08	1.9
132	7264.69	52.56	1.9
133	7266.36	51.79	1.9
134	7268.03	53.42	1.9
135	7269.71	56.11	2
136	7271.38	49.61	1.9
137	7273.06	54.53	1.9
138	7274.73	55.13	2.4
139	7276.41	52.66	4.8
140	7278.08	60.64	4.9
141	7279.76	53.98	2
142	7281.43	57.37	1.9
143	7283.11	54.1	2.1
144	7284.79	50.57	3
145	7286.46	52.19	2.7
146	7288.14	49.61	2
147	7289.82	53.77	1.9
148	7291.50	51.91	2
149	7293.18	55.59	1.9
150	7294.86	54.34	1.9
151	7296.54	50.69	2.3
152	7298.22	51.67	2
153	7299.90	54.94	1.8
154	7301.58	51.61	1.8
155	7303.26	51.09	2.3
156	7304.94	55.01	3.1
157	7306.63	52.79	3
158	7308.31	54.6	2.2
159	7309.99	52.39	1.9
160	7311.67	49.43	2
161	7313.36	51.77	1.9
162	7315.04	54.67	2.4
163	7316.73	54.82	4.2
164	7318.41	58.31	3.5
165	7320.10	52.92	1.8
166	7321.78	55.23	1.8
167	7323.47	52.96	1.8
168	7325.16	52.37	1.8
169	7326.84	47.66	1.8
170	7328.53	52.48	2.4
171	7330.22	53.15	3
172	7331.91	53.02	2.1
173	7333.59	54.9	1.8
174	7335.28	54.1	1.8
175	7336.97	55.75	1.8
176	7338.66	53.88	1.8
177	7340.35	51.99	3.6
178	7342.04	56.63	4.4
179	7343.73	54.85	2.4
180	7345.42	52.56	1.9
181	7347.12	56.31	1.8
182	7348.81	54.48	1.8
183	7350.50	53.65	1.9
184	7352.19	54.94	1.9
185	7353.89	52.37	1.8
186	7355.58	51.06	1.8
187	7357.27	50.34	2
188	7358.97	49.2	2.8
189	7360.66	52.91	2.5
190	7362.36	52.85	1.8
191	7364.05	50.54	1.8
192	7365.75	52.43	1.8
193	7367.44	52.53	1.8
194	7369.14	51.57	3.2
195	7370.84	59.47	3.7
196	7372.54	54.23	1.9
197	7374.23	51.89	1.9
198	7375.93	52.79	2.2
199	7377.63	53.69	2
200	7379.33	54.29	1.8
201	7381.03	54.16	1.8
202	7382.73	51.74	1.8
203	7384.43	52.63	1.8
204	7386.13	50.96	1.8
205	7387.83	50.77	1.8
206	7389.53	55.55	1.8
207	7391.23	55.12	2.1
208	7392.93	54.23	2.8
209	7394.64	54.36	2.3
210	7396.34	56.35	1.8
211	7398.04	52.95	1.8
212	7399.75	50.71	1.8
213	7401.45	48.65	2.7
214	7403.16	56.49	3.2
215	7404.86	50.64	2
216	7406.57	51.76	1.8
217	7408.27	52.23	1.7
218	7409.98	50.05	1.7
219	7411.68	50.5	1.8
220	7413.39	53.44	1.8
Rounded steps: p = 52.2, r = -0.7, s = 53.1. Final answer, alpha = 52.0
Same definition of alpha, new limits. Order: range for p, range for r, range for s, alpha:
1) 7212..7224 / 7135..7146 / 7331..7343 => 52.8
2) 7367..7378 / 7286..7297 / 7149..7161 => 52.1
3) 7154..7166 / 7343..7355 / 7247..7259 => 51.5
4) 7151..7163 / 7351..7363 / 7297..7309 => 51.2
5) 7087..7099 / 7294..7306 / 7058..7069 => 55.4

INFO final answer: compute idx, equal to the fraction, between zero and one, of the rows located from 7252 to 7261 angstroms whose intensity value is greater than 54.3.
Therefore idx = 1.00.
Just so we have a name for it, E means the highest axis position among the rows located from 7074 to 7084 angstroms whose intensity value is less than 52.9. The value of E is 7074.84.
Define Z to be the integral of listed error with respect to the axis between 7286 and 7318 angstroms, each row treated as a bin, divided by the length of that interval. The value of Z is 2.29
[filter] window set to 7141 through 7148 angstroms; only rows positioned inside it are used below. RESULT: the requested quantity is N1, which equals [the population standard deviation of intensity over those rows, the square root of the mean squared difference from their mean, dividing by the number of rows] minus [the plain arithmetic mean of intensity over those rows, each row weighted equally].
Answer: -51.4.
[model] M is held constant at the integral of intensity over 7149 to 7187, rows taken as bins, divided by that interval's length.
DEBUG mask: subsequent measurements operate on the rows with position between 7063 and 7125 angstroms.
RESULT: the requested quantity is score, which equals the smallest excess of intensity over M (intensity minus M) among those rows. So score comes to -2.4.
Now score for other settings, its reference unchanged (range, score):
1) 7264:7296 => -4.1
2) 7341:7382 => -4.5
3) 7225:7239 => -3.5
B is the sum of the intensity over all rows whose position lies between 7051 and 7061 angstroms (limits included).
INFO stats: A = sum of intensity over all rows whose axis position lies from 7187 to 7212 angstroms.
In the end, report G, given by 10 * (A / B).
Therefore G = 24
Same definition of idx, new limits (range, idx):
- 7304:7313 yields 0.40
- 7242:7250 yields 0.20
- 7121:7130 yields 0.40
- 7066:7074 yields 0.80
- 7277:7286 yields 0.40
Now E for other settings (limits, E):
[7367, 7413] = 7411.68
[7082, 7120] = 7100.96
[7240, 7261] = 7251.32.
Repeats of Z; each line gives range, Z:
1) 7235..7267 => 2.43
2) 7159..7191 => 1.91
